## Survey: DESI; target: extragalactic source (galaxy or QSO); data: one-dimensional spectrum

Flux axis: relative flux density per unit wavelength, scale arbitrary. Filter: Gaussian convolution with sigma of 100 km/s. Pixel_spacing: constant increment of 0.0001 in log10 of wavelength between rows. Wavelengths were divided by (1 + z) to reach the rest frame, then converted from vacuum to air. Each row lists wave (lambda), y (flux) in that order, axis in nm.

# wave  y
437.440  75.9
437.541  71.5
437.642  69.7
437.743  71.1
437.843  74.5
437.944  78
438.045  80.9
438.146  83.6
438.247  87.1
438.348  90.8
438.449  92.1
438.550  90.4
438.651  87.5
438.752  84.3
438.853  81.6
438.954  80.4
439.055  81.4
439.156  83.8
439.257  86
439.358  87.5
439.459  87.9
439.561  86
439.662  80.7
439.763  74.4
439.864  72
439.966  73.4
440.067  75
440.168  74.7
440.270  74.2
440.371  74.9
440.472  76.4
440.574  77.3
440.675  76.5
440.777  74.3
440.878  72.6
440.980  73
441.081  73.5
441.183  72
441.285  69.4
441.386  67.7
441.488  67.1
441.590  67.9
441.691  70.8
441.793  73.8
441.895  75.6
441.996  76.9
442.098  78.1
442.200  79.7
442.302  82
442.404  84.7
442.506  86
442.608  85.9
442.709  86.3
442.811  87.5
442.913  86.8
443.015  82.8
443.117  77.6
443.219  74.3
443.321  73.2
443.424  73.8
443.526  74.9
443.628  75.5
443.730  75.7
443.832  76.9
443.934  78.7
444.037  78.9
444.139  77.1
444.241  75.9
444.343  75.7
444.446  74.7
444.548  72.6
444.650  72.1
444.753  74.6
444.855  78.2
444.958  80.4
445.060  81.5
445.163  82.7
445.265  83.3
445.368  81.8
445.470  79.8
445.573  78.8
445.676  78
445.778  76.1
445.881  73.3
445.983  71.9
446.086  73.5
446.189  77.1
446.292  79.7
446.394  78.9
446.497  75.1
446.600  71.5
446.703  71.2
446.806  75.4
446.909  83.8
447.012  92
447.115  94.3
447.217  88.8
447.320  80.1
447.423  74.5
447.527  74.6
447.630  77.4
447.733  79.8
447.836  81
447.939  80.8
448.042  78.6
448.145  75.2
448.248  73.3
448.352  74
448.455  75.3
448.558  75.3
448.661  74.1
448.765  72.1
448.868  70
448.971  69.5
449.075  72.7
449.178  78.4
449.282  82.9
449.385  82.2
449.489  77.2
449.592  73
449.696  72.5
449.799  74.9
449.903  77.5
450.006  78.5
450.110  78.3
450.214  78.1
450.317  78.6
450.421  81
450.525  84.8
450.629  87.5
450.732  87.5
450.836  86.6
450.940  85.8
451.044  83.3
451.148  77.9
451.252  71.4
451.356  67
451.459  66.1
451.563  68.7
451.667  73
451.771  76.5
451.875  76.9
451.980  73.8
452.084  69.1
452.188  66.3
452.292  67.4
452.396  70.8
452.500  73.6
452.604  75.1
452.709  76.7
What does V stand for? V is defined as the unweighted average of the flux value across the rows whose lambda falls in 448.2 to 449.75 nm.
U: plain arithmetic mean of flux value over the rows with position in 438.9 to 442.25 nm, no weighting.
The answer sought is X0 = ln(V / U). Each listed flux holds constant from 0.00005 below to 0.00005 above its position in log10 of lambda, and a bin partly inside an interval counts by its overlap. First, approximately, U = 76.2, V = 74.8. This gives -0.02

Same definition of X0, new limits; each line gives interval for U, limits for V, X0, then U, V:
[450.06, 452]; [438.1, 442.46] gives 0.01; 78.0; 78.6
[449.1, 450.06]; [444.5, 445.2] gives 0.00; 77.5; 77.4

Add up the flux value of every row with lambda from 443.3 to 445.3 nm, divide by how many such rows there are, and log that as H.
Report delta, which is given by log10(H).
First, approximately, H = 77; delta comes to 1.89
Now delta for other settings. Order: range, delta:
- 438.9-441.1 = 1.89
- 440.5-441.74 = 1.86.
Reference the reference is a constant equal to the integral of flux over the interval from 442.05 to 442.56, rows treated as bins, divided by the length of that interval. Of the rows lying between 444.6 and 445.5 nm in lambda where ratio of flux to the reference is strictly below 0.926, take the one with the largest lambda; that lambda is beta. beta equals 444.753 nm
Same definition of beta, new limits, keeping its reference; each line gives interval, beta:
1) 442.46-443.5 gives 443.424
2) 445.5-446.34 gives 446.086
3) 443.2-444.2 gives 443.730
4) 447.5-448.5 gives 448.455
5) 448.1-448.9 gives 448.868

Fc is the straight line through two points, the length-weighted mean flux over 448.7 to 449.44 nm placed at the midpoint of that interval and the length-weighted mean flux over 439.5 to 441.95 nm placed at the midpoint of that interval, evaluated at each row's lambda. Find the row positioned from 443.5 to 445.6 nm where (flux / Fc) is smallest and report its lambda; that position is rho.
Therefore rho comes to 444.650 nm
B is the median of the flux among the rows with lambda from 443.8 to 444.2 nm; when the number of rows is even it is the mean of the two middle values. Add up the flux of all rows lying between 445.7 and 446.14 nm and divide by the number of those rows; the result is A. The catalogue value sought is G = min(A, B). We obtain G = 73.7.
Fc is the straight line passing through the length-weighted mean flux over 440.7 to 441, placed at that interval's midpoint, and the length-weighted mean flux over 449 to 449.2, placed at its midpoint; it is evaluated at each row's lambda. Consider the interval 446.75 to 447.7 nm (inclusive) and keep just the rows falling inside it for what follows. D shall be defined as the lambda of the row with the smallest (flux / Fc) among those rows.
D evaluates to 447.423 nm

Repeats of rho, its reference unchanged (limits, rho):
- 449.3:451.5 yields 451.459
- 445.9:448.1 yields 446.703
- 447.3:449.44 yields 448.971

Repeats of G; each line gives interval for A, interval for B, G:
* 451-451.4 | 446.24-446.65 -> 74.9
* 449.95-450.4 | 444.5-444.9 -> 73.6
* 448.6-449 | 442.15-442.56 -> 71.4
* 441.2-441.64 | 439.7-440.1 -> 68.0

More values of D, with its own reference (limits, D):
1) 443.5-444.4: 443.526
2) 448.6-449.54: 448.971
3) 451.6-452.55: 452.188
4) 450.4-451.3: 451.252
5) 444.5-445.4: 444.650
